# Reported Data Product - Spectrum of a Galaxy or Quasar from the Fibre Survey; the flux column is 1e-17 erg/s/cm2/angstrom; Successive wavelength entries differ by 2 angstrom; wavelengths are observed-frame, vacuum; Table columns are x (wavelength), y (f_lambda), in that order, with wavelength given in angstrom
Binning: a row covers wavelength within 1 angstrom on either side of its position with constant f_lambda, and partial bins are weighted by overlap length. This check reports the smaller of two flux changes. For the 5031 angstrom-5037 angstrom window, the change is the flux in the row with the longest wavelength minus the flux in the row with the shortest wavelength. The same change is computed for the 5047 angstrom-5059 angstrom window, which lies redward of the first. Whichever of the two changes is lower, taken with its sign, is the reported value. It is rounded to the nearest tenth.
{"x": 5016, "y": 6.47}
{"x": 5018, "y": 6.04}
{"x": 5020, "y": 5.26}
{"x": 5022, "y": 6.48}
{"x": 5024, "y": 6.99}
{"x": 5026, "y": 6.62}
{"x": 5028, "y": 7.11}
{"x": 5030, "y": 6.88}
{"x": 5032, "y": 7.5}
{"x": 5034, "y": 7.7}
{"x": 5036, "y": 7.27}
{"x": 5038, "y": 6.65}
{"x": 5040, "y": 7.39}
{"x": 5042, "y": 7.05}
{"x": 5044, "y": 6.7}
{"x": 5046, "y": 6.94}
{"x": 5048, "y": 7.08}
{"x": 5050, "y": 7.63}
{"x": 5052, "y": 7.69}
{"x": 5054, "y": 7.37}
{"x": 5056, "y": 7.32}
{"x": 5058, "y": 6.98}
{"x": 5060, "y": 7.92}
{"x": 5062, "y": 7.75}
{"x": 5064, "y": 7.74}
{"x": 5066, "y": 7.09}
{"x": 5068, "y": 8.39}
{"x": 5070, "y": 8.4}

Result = -0.2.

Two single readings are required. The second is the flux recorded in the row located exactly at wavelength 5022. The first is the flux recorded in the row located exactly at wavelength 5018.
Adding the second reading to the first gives 12.5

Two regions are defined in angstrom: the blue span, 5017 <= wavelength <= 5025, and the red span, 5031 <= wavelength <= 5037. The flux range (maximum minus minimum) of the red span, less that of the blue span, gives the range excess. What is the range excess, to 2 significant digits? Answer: -1.3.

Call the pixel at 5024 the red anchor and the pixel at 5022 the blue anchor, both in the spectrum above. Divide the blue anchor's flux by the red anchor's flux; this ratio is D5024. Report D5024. 0.93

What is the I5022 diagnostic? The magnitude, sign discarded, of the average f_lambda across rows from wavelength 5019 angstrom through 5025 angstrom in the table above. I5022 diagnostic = 6.2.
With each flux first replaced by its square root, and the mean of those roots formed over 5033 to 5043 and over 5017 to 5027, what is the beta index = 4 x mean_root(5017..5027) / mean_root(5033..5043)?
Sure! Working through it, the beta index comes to 3.73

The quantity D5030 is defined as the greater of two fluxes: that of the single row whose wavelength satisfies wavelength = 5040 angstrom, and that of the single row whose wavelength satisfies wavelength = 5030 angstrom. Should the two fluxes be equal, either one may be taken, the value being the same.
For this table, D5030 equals 7.39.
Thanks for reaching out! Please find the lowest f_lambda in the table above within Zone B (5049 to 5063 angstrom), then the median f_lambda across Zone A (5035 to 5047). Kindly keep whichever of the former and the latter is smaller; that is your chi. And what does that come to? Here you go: 7.0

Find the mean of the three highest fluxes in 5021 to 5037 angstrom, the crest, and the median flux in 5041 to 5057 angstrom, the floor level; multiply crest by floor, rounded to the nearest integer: 54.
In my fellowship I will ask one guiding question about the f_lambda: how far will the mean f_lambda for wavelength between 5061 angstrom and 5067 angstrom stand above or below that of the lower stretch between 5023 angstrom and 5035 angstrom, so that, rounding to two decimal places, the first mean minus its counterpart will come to 0.39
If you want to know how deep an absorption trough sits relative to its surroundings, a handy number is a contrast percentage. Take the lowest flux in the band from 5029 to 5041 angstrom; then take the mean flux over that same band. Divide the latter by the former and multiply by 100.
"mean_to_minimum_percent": 109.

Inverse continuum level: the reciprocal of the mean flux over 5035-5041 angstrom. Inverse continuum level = 0.141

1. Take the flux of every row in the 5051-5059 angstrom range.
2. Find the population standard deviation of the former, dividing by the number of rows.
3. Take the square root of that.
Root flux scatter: 0.50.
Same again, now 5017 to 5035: 0.84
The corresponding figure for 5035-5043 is 0.53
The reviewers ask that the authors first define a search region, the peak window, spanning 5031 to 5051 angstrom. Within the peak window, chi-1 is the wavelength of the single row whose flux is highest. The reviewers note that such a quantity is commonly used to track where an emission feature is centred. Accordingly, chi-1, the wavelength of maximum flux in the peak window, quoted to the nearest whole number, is 5034 angstrom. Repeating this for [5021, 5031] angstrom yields 5028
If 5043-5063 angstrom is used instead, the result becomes 5060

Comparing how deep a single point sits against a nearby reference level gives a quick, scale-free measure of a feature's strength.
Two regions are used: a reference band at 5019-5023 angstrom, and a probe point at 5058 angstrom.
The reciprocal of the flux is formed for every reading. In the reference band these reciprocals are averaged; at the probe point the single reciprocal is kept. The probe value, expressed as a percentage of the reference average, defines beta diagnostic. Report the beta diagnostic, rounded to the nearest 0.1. 83.2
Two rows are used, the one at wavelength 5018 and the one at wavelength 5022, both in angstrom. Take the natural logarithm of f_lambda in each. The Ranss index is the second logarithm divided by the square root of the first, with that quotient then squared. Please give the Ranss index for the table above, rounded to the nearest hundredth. 1.94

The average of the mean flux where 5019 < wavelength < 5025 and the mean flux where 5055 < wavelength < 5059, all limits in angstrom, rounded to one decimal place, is 6.7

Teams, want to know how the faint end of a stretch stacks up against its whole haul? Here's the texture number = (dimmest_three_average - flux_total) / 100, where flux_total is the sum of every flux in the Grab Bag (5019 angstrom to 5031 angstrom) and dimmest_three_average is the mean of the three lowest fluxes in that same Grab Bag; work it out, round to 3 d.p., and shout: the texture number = -0.332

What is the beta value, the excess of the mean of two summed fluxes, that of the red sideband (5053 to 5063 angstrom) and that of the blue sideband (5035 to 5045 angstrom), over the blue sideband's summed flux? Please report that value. 1.1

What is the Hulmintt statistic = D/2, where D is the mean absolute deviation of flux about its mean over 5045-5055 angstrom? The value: 0.13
